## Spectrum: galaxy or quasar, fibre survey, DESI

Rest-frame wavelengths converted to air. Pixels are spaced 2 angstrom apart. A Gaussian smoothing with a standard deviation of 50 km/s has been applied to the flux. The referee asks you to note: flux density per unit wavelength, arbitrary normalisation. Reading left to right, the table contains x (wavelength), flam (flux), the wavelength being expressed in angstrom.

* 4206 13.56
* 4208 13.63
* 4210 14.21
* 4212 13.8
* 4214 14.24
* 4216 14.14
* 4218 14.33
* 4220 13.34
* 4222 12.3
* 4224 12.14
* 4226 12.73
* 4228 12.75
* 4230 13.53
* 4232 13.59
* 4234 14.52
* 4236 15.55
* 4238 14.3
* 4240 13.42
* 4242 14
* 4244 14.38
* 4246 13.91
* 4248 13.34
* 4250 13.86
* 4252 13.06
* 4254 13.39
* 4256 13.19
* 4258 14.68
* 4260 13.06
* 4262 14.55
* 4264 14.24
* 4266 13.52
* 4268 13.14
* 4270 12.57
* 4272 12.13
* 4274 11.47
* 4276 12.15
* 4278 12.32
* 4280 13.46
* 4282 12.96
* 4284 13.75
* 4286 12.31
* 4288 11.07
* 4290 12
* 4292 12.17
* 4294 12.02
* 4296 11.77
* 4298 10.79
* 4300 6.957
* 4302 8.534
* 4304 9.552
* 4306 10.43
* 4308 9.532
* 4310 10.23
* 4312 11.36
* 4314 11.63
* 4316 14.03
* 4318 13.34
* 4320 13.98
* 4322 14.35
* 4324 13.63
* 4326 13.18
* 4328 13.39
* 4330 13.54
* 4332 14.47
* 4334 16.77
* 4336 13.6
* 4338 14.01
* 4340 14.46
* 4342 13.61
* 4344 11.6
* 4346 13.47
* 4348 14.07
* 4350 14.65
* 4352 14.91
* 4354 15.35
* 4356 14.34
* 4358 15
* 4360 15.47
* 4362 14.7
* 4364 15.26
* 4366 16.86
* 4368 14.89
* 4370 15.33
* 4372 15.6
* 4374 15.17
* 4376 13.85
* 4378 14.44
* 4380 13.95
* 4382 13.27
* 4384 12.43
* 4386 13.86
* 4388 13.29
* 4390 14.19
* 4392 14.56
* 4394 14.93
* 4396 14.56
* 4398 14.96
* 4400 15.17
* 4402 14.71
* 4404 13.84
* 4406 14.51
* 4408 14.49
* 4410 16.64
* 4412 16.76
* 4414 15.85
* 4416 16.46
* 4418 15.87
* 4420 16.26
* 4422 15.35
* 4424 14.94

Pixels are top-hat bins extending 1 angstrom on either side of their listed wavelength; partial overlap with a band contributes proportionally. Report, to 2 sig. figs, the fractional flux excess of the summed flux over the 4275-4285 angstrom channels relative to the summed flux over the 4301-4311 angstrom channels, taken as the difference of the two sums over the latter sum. 0.34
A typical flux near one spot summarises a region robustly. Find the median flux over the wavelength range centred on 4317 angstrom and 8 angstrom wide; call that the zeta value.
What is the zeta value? 13.7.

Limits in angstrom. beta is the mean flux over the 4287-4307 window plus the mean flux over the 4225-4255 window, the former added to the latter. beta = 24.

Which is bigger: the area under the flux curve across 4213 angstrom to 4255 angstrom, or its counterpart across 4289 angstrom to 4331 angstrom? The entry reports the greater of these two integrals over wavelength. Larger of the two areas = 574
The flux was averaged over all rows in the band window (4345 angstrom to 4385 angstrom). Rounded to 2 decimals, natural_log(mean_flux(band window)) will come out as 2.68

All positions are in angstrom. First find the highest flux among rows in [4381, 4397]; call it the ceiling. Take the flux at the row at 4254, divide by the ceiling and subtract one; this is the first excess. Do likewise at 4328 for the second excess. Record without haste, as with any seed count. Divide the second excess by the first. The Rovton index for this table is 1.0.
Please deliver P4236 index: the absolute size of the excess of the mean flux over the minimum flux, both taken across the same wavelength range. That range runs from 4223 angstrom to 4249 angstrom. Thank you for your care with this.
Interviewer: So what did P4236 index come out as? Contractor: 1.56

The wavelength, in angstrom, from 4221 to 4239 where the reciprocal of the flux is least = 4236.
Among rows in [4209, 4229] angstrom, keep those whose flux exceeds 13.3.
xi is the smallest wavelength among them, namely 4210 angstrom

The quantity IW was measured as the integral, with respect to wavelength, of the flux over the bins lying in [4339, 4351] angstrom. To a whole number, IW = 164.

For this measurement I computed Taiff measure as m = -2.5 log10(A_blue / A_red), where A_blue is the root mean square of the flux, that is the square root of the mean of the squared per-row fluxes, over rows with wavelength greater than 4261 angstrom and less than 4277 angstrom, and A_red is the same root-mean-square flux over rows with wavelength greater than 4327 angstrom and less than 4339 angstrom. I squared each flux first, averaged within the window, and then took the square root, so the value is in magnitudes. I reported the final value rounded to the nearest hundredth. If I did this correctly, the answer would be 0.11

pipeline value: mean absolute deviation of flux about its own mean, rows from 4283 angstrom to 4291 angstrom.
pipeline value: 0.7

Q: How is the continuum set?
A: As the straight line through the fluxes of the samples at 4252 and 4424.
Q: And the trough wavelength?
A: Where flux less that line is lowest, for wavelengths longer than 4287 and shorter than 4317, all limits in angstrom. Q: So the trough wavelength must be 4300 angstrom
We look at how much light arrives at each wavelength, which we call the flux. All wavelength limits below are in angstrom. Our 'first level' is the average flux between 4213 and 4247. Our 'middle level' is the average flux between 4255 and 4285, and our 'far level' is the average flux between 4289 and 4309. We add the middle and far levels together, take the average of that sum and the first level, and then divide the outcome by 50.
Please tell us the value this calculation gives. 0.372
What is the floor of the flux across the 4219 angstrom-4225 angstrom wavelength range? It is 12.14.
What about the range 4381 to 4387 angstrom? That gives 12.43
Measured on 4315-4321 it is 13.34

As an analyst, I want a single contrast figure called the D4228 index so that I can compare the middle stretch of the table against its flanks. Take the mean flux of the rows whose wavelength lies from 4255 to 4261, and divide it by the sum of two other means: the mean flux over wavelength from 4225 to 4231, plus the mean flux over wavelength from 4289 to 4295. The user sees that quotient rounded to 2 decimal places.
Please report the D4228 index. 0.54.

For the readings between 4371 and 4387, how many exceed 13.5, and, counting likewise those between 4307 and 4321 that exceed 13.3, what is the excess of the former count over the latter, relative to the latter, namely 1.0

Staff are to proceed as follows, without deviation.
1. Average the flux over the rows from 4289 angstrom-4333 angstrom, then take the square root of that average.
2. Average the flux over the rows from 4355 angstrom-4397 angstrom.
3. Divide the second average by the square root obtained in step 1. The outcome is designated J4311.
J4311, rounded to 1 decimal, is 4.2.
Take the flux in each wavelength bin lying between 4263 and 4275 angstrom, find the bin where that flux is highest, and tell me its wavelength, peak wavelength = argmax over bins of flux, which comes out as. 4264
